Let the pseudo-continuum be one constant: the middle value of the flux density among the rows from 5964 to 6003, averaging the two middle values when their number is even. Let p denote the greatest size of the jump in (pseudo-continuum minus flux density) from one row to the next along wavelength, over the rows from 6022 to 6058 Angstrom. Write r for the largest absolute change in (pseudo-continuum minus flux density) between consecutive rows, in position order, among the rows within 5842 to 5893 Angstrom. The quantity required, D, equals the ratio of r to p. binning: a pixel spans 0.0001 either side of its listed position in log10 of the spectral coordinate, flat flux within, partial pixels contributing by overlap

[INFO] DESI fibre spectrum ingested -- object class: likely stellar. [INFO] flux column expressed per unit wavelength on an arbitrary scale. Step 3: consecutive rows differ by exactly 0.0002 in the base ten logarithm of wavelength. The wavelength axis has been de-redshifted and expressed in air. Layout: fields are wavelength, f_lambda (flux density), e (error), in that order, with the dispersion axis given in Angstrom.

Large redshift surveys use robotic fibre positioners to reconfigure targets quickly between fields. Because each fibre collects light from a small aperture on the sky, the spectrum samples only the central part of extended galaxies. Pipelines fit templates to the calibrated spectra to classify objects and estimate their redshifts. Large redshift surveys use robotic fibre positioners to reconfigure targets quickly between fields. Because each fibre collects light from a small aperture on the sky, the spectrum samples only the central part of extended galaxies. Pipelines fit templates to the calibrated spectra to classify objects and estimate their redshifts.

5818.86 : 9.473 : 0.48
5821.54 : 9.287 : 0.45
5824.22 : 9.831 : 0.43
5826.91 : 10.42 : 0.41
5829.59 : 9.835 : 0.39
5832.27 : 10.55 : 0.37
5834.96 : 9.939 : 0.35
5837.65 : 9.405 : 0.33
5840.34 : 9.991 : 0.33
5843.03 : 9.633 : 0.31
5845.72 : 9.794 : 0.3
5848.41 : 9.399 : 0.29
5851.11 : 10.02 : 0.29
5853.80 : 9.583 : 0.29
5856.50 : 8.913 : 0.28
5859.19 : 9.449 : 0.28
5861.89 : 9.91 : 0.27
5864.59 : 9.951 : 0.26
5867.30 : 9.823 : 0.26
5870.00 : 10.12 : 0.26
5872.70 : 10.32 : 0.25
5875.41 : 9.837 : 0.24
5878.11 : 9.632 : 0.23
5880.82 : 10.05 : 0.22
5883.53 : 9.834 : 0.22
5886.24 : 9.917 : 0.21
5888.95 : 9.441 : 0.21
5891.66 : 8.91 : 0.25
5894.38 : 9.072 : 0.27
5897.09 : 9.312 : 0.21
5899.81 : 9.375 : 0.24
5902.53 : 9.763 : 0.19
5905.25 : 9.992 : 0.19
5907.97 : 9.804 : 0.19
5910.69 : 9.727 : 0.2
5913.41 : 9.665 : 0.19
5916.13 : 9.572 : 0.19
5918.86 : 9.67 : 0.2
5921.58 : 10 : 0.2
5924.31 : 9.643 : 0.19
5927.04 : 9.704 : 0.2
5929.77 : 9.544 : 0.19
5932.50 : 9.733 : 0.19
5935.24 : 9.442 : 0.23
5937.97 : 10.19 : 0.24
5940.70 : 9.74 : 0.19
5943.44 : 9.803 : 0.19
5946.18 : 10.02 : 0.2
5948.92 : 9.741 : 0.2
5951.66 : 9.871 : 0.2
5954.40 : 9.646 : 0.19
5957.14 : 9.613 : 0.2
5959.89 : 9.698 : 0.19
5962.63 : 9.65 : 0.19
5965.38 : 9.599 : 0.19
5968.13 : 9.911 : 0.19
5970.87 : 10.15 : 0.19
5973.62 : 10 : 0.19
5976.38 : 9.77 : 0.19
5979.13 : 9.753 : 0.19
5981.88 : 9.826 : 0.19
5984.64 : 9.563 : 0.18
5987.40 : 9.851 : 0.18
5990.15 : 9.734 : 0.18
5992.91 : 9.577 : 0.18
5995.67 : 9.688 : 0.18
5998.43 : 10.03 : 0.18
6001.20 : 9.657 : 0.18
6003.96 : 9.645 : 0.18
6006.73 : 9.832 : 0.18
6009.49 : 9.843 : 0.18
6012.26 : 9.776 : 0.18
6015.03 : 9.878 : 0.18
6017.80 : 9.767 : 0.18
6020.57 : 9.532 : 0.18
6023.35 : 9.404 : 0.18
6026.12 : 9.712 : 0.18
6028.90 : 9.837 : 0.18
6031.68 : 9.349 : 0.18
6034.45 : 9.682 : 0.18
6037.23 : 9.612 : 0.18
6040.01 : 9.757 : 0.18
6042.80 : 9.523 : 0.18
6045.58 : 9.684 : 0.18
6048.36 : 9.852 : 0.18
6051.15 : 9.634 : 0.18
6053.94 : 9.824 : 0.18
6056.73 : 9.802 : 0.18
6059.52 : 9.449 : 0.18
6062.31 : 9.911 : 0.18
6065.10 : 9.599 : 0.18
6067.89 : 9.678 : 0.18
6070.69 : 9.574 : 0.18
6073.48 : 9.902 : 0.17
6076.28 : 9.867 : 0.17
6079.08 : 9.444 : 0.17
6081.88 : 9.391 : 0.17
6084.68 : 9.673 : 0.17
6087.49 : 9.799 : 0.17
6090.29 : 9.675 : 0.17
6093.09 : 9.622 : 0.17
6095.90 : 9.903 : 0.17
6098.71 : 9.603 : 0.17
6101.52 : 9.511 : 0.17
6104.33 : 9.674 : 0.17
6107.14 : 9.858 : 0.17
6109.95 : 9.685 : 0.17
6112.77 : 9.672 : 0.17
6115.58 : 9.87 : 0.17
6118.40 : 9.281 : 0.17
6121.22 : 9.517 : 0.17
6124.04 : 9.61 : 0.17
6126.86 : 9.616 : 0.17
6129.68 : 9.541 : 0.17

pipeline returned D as 1.37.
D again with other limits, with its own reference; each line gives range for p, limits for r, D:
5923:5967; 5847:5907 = 0.90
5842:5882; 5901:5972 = 1.12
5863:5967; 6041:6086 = 0.62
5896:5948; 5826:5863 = 0.96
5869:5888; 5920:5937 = 0.74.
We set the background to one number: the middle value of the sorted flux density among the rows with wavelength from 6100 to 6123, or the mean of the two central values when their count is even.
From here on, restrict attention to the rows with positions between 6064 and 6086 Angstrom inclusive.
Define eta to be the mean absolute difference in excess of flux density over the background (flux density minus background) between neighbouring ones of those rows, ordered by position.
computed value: 0.19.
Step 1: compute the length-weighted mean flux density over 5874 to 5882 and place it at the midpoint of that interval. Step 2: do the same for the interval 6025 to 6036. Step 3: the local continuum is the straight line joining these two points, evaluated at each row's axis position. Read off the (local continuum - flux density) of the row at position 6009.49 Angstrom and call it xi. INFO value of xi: -0.17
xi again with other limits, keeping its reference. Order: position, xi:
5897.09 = 0.50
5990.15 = -0.04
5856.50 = 0.95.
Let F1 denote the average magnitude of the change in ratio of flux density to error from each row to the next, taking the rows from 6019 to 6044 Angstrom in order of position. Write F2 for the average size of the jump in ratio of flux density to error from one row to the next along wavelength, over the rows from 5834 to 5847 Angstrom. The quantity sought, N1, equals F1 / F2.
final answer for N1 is 1.2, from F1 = 1.3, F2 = 1.1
